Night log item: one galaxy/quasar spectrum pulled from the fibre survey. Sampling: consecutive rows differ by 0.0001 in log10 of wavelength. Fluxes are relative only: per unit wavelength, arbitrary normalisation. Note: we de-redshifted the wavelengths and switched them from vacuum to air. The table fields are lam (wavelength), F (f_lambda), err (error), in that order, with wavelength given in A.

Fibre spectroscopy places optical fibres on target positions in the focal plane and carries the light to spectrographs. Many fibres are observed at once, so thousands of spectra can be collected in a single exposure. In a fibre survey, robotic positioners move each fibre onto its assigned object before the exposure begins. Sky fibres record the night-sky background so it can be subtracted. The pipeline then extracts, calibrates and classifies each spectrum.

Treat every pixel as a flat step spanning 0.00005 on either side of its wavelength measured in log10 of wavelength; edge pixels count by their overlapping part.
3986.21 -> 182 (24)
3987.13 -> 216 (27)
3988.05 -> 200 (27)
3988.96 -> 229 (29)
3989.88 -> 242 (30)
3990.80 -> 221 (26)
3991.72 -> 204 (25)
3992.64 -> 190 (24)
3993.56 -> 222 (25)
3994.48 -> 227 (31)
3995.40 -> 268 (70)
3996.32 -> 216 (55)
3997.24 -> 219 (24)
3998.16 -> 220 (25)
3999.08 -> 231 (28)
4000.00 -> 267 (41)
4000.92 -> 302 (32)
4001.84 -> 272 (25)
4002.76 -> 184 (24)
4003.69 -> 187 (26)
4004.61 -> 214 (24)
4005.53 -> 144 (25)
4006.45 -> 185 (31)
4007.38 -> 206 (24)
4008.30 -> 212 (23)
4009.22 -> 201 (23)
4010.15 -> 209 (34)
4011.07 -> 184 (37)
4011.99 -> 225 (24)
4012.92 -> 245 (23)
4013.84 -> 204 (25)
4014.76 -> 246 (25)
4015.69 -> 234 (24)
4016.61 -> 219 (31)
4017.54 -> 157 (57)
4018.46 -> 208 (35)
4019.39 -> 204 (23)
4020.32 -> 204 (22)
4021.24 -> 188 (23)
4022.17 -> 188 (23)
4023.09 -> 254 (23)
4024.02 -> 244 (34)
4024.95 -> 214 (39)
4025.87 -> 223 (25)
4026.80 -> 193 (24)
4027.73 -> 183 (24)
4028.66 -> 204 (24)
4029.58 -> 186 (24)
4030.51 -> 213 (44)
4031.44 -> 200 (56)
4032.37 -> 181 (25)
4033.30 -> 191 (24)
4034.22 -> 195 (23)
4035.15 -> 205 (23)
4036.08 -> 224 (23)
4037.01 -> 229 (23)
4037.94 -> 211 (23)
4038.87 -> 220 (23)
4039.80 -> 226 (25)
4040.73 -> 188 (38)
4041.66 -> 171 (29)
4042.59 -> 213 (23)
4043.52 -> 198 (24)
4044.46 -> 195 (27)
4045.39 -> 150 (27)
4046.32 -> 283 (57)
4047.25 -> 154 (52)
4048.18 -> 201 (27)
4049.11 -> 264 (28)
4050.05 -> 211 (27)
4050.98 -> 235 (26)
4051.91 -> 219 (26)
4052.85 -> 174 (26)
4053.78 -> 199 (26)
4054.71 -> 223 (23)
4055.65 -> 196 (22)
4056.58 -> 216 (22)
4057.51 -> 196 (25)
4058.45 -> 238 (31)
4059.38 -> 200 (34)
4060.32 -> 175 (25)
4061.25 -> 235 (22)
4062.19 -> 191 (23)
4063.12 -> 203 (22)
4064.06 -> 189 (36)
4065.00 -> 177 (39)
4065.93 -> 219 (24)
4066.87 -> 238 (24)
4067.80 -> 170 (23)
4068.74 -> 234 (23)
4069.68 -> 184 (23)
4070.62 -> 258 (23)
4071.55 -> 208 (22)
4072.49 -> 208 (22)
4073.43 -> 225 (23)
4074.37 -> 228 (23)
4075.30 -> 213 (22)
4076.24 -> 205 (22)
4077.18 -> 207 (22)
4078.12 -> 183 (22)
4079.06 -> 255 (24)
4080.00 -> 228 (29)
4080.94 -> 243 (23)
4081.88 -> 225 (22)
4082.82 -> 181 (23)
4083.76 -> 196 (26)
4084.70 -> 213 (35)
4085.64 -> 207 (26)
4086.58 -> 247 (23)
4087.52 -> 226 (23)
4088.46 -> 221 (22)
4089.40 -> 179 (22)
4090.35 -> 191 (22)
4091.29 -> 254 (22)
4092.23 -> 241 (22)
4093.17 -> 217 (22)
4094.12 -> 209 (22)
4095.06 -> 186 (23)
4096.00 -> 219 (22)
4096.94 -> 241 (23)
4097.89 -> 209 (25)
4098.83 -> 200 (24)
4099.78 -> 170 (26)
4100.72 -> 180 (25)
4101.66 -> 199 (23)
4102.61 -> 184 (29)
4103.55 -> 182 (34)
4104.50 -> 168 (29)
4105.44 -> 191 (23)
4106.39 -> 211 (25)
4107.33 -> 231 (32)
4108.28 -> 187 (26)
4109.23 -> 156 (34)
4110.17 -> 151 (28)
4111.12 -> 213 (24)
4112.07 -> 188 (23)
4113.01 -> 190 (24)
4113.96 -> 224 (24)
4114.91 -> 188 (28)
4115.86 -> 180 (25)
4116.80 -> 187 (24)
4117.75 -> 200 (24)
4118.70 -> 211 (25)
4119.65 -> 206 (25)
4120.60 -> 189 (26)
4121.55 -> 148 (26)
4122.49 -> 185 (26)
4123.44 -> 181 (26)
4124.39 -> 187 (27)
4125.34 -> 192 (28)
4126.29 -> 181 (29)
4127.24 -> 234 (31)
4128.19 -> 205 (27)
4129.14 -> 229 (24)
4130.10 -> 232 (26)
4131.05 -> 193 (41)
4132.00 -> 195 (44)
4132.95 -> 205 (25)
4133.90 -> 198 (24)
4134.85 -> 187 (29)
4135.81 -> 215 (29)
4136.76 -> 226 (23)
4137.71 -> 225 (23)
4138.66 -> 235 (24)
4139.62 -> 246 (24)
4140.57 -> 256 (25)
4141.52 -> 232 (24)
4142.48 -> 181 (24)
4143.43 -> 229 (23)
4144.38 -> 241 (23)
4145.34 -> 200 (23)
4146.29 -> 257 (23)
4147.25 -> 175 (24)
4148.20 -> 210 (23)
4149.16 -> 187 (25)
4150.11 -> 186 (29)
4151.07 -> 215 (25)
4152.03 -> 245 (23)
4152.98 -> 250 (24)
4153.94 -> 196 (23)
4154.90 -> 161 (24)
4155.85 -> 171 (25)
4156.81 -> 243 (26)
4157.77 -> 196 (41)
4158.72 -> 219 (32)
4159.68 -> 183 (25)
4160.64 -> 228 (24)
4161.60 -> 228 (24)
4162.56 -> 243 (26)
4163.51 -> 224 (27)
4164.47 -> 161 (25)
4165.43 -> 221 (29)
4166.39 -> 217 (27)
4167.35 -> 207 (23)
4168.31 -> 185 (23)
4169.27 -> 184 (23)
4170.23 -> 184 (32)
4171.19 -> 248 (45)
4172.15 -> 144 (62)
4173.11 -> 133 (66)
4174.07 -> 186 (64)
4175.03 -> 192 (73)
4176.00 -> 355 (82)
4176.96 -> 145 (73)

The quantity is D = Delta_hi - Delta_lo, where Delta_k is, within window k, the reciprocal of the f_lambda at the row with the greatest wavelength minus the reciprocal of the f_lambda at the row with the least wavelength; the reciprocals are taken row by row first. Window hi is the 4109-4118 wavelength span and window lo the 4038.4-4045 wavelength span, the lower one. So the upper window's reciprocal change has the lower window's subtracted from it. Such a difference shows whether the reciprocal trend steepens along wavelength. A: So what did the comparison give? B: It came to -0.0020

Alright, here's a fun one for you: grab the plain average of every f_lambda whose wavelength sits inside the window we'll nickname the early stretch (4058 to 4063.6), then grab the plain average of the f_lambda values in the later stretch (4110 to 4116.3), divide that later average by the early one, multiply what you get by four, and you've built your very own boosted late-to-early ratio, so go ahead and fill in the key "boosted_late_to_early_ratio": 3.7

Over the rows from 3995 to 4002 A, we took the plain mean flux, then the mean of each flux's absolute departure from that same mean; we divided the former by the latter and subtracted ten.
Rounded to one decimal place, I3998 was -1.1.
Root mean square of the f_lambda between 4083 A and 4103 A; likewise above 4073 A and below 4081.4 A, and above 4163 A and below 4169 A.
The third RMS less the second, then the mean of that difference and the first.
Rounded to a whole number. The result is 96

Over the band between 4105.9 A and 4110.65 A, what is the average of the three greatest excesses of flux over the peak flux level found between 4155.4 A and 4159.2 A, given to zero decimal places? -33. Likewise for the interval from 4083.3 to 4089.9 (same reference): -12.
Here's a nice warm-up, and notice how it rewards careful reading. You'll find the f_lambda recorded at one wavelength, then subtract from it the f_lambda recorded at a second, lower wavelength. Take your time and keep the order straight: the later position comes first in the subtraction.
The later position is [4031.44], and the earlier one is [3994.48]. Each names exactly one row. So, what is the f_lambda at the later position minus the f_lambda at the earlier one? -27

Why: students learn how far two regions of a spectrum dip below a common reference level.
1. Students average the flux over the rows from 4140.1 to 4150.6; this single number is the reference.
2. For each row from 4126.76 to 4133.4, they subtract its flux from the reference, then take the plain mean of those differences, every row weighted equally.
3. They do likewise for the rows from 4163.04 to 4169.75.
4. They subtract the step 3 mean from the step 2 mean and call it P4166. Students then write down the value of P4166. -13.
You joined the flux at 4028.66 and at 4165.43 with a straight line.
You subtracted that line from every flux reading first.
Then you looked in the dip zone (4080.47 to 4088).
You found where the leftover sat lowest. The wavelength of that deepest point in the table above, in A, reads 4082.82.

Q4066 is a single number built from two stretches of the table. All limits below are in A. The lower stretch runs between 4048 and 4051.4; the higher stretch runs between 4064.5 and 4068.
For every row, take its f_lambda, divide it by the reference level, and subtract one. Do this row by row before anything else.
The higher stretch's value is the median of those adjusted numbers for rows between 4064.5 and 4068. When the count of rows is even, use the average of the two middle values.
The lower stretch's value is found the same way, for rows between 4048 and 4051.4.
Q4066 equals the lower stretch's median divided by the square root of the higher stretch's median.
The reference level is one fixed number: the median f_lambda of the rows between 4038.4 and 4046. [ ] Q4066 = 1.5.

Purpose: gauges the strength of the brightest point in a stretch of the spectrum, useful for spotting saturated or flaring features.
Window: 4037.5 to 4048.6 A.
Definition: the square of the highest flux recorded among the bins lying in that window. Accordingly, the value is 80089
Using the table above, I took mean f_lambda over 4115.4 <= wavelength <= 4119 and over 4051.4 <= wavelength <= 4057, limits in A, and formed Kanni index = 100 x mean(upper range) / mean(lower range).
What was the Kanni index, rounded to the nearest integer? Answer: 95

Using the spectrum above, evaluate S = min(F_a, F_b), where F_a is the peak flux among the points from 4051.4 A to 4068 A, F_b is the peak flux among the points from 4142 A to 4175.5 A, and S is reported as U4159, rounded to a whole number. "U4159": 238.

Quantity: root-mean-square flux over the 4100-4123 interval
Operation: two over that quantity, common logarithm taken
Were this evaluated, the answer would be -1.98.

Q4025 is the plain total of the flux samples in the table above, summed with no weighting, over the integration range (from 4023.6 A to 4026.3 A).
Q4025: 681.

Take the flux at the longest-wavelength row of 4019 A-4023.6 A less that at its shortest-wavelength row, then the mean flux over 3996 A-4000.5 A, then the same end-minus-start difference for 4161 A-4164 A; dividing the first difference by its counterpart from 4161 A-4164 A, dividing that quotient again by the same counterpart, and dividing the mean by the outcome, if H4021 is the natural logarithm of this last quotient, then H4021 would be 4.3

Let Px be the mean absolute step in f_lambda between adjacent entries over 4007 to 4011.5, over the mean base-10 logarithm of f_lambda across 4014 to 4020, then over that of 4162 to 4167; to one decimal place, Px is 2.3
